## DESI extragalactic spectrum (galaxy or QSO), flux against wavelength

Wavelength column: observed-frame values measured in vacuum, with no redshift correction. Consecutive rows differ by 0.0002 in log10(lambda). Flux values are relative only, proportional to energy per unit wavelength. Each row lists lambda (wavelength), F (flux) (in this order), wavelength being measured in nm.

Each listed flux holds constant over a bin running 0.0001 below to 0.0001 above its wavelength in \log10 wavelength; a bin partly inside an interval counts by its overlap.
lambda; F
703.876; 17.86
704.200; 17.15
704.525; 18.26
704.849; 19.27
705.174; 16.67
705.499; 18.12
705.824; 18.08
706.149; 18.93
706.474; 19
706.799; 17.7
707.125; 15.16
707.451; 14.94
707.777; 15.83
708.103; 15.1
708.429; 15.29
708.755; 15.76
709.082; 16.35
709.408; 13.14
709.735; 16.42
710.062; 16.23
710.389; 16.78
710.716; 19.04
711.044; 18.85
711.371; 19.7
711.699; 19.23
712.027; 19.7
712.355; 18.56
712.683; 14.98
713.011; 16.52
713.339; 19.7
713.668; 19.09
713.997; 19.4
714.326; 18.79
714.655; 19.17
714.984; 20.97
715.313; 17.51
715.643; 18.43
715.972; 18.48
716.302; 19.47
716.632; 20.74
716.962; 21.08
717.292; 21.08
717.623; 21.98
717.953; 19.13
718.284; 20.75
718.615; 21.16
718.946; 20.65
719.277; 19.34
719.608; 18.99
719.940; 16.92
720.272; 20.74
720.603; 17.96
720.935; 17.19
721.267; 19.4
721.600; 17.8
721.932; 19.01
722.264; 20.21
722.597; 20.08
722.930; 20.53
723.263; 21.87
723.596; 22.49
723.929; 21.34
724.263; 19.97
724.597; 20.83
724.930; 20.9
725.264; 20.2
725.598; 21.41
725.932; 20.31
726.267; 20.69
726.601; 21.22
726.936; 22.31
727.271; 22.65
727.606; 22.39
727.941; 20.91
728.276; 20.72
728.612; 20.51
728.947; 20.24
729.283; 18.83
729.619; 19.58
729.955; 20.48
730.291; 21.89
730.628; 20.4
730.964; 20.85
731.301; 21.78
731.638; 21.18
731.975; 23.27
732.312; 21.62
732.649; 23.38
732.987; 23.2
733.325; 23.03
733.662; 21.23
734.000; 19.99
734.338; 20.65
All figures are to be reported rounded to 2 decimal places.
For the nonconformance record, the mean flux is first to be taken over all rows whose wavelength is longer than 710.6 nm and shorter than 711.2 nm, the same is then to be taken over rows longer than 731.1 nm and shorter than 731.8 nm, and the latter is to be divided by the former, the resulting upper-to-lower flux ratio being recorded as 1.13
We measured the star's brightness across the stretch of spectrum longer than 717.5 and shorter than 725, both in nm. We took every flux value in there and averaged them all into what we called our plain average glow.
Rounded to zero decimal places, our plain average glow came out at 20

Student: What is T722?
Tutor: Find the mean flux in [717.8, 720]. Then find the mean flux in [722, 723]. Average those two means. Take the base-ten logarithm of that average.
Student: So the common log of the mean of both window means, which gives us 1.299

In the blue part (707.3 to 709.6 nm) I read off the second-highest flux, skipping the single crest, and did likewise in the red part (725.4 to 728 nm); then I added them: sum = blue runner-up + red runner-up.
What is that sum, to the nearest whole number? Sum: 38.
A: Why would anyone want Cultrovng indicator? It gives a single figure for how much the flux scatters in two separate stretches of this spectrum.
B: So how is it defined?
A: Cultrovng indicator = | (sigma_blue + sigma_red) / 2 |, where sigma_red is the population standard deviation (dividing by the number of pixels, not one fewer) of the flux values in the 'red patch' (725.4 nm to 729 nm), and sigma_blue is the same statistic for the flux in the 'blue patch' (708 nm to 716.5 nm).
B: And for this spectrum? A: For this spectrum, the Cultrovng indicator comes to 1.4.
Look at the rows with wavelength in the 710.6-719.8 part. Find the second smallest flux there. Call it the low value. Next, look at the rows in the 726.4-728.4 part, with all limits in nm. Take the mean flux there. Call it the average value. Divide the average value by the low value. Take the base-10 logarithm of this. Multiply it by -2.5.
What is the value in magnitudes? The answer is -0.30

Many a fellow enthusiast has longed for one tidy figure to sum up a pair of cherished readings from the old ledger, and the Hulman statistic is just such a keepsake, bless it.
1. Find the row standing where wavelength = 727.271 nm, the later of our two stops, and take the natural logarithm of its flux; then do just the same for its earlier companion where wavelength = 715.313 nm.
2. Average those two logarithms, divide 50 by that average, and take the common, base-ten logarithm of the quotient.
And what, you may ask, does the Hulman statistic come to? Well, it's 1.22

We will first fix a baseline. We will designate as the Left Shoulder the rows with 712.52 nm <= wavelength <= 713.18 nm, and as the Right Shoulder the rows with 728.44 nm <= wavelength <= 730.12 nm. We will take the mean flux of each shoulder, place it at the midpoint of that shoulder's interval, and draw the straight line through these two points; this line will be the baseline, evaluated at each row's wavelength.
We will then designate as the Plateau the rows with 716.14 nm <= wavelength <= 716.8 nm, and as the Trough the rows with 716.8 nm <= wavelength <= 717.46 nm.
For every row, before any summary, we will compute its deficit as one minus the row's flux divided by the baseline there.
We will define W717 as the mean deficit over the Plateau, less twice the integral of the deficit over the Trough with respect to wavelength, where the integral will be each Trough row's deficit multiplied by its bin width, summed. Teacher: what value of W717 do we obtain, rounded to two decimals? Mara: 0.13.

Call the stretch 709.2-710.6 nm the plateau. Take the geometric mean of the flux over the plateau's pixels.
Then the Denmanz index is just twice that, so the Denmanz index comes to 31.1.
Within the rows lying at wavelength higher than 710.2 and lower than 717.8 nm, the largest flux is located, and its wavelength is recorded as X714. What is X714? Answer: 717.623 nm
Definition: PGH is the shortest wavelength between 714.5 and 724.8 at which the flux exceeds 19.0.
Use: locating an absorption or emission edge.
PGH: 714.655 nm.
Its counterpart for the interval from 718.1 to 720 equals 718.284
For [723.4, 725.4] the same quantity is 723.596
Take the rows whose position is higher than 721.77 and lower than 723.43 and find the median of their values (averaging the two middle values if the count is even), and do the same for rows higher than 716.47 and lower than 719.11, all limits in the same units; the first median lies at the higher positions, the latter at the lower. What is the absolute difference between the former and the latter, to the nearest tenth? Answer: 0.7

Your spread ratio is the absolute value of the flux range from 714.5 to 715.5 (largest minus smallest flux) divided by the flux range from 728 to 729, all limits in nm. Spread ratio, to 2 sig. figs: 7.2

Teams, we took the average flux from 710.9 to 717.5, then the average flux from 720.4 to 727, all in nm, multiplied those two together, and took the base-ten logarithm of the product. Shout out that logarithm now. 2.59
